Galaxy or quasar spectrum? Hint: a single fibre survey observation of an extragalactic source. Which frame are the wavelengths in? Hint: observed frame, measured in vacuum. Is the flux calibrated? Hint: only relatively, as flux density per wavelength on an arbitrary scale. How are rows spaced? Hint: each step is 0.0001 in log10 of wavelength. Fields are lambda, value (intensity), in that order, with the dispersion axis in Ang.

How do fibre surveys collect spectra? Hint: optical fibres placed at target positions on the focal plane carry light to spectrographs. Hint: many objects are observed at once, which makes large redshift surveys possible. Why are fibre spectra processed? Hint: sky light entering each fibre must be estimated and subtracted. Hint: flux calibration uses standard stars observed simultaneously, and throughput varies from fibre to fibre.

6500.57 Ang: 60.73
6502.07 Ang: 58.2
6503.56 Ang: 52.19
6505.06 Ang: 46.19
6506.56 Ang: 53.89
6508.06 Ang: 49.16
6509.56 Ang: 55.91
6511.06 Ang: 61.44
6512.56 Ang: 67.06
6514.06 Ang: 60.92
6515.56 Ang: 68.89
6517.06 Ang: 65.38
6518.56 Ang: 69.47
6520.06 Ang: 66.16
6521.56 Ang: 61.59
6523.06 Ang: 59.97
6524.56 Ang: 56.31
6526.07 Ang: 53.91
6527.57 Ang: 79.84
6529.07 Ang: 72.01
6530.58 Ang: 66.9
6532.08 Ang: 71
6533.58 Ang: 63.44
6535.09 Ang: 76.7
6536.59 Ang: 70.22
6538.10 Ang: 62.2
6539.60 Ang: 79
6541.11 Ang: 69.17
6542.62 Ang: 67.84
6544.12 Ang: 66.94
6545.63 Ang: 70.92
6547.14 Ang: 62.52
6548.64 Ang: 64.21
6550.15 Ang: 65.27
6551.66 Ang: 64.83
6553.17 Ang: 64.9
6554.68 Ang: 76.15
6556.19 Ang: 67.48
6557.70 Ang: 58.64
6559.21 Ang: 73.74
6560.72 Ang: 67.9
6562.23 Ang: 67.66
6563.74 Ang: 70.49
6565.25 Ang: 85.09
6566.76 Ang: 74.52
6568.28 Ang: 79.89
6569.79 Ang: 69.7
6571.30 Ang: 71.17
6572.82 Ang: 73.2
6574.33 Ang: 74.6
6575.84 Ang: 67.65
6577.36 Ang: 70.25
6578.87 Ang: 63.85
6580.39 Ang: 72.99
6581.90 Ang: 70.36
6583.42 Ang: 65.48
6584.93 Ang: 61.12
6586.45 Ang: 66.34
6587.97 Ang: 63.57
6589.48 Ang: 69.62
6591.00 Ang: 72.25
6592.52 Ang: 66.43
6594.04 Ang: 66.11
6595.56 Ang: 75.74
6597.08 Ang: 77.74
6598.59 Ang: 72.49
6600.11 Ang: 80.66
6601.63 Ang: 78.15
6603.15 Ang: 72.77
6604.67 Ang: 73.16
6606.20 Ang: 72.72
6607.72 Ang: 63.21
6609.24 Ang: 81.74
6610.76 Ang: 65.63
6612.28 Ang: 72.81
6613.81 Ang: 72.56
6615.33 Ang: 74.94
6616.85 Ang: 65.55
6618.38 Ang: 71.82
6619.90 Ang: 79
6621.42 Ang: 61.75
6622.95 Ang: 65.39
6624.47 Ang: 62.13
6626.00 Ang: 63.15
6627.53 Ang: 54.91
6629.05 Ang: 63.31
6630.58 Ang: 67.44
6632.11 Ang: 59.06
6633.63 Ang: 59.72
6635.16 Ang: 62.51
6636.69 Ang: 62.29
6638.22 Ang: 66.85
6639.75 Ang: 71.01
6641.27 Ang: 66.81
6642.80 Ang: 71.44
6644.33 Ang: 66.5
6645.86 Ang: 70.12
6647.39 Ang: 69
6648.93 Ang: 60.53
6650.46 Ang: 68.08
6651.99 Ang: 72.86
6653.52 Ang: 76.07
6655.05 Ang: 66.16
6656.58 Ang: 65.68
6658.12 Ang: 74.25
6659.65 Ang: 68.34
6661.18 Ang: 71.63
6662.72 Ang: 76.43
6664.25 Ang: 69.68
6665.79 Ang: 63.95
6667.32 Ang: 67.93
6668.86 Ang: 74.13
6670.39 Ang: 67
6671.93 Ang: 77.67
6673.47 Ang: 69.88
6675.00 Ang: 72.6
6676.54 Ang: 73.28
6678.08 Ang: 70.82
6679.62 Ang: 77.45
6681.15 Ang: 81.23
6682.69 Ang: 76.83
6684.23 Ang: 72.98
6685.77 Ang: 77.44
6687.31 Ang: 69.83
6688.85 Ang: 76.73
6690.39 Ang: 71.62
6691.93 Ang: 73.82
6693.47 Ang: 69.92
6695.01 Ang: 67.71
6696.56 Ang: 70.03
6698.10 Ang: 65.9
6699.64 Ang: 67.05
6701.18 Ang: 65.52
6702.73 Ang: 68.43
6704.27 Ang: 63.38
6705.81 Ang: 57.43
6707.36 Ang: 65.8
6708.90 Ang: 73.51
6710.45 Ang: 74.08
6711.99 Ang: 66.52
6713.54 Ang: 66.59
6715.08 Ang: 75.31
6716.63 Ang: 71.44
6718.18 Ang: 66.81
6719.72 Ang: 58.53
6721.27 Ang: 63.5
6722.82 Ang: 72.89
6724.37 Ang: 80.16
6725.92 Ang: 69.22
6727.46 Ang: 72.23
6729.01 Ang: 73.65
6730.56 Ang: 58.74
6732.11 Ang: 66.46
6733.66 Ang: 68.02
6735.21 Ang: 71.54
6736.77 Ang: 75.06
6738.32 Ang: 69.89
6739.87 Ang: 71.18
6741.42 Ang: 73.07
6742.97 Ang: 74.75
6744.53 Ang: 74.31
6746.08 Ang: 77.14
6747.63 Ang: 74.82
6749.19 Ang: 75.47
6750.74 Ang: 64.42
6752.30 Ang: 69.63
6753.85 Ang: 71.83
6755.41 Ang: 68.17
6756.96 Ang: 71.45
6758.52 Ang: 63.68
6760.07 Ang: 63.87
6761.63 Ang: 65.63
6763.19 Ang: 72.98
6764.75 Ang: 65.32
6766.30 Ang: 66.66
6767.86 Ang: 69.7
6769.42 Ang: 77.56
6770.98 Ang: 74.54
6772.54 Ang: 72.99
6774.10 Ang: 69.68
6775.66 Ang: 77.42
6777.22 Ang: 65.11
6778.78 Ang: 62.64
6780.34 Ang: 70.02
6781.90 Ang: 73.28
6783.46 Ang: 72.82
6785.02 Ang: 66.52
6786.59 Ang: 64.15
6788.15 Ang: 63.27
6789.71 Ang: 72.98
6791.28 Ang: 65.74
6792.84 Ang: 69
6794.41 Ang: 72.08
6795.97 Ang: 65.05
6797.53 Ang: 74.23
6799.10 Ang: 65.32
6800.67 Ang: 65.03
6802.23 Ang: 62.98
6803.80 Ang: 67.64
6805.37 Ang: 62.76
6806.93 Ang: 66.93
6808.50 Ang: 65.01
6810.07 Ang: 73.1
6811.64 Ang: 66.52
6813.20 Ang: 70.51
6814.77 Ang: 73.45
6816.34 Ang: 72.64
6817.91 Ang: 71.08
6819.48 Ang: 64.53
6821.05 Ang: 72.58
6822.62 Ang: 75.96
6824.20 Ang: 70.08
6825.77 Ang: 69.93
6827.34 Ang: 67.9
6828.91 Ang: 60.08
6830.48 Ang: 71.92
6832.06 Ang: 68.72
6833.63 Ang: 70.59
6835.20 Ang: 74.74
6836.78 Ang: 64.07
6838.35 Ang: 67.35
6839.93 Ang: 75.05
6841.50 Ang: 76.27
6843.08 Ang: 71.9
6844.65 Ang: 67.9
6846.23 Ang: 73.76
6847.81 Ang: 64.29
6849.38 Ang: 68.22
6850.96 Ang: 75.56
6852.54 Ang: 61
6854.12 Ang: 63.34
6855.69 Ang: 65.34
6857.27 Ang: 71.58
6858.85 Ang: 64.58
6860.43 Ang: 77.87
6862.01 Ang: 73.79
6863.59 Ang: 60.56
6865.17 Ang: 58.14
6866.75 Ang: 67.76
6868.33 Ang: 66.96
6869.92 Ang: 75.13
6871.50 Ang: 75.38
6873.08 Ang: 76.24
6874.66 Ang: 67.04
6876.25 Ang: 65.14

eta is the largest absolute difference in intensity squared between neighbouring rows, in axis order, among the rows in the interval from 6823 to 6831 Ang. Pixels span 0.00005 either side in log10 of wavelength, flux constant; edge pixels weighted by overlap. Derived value 1563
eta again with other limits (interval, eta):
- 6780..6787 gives 878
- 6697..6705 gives 666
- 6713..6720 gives 1237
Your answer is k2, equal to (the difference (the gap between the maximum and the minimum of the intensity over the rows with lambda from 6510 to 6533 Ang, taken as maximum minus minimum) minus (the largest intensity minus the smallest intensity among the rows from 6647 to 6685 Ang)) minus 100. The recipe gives -95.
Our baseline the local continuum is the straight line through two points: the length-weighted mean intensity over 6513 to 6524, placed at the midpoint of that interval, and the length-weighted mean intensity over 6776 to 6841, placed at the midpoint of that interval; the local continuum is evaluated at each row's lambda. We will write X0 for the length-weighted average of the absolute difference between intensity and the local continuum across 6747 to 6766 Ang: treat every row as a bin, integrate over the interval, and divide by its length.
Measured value 3.7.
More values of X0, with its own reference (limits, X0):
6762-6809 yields 3.9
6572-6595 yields 3.9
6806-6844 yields 3.5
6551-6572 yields 6.7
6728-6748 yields 5.2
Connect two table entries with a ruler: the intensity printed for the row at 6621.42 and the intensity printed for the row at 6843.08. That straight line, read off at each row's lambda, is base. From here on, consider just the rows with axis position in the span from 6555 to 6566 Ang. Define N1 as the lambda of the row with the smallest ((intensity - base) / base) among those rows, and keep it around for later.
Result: 6557.70 Ang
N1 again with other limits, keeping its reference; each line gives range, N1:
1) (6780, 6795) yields 6788.15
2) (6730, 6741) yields 6730.56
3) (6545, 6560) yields 6557.70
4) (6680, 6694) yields 6693.47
